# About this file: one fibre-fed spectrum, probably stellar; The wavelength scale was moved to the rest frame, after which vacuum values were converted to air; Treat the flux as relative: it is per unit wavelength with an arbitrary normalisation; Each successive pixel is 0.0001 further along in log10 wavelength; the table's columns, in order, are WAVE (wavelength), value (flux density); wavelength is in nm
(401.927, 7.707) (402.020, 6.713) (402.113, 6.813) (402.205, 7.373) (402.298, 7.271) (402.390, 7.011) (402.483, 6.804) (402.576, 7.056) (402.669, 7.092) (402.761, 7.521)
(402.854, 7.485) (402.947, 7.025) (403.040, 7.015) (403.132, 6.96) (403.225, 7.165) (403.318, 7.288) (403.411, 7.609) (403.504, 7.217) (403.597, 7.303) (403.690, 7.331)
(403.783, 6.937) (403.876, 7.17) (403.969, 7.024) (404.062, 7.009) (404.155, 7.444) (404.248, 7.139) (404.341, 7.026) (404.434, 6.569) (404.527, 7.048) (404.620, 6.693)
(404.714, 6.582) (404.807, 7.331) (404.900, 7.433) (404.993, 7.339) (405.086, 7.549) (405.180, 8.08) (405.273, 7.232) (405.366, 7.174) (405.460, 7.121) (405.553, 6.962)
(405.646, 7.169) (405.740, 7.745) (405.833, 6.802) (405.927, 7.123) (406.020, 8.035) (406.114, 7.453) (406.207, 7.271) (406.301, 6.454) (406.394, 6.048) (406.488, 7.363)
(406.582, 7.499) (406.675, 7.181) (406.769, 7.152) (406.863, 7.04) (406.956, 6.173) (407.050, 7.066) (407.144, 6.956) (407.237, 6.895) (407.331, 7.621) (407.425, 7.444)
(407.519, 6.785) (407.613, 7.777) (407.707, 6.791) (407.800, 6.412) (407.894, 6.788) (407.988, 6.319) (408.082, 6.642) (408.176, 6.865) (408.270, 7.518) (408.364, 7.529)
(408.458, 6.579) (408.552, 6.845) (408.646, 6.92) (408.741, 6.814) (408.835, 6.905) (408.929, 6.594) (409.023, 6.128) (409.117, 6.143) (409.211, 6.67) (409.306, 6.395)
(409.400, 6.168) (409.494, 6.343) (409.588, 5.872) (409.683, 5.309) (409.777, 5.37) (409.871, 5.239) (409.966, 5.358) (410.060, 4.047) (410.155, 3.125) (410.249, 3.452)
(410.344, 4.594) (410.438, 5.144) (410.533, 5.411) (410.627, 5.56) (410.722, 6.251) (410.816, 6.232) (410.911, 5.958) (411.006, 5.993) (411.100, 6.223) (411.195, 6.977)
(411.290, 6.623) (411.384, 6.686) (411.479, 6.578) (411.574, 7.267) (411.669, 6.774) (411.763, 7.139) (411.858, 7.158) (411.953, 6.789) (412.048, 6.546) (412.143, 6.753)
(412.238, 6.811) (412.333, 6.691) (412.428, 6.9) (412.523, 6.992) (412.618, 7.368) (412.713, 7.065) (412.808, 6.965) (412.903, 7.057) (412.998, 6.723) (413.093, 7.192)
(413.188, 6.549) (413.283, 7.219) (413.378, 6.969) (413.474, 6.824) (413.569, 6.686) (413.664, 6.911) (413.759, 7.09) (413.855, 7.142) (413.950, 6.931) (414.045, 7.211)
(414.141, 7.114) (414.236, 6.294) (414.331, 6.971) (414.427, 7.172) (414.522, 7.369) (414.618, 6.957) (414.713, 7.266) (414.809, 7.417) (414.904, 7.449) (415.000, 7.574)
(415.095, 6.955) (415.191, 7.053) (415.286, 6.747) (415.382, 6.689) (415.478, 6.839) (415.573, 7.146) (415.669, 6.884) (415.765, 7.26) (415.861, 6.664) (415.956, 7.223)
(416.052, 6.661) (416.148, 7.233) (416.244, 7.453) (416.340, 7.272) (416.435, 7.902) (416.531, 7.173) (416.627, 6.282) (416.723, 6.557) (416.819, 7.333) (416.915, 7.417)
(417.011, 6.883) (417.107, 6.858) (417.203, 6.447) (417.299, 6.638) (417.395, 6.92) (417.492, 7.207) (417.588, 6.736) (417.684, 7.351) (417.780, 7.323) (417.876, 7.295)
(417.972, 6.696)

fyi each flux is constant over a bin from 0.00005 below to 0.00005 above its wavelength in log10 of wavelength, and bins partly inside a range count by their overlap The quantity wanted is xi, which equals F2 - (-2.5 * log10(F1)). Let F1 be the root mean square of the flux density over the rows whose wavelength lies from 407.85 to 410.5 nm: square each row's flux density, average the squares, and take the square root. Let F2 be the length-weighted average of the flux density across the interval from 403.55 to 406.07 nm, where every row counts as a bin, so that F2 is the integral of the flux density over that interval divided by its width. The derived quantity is 9.16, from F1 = 6.09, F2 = 7.20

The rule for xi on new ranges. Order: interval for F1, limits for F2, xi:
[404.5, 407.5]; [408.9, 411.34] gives 7.80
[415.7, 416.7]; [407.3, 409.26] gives 8.98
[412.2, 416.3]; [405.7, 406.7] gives 9.29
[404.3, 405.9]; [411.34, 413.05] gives 9.04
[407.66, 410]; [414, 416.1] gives 9.06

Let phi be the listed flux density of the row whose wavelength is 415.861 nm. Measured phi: 6.664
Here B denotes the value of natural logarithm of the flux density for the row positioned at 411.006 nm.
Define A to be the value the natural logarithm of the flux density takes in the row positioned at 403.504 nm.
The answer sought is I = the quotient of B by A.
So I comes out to 0.91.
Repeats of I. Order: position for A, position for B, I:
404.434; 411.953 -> 1.02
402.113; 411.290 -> 0.99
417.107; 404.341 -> 1.01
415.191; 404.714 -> 0.96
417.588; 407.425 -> 1.05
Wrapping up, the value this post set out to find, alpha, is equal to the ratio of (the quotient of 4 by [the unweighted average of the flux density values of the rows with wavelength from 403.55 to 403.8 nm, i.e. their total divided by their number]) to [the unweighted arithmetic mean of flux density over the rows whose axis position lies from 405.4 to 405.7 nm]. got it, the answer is 0.08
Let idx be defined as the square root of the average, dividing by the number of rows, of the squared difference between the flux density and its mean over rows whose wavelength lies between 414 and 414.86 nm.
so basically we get 0.32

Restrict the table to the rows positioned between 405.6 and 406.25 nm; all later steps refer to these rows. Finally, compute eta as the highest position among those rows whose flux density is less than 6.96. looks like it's 405.833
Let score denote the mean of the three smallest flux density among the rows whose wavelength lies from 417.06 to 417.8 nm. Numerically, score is 6.61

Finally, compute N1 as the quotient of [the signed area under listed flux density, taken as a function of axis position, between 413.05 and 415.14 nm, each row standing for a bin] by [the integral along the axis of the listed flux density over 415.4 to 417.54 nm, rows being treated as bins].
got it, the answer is 0.98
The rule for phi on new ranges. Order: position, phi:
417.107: 6.858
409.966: 5.358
